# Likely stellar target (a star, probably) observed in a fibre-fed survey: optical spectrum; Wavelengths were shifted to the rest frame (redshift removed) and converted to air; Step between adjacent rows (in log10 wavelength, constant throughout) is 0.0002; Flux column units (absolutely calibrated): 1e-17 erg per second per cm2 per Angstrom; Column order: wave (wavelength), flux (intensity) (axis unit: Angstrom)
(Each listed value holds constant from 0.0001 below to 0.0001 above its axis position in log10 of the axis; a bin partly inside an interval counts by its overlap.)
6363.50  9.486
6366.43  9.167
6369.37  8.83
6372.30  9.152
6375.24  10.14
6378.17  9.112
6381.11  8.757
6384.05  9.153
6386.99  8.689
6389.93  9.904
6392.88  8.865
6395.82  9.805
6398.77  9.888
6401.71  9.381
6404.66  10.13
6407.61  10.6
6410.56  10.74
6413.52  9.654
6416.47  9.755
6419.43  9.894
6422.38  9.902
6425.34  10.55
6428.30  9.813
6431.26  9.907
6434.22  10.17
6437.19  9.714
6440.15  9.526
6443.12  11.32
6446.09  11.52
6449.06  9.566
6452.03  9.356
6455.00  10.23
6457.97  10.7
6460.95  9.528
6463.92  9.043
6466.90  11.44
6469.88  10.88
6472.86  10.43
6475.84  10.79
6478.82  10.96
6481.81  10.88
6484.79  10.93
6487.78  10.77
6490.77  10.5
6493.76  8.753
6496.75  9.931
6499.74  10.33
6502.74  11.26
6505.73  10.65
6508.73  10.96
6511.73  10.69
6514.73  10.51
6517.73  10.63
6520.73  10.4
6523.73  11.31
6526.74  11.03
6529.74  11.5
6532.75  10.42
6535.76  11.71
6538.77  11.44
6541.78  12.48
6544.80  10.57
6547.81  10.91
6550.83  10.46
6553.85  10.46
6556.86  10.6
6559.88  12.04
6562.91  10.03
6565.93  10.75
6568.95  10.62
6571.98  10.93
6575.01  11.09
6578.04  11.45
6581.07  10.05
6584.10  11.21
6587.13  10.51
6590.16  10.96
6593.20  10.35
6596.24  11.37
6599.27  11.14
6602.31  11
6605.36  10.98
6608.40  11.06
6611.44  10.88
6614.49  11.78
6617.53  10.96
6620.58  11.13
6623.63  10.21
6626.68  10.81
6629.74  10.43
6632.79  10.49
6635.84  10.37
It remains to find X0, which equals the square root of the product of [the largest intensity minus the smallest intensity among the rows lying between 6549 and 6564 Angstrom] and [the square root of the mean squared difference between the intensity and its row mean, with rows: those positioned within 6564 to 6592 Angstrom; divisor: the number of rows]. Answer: 0.89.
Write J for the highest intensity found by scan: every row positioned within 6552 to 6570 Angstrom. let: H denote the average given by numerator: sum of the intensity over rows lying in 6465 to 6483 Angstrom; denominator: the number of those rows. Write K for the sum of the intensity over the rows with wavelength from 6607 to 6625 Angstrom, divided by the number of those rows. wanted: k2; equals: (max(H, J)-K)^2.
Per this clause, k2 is 1.07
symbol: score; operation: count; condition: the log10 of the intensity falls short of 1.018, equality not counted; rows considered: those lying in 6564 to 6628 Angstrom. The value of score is 3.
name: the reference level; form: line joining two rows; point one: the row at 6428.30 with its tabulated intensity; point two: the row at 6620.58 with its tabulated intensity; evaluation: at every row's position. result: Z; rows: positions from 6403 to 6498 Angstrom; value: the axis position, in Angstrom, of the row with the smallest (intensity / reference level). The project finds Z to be 6493.76 Angstrom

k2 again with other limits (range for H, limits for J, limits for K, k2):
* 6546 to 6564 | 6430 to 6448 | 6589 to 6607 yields 0.31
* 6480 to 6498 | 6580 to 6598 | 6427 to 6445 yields 1.68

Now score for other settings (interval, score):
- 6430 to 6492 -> 9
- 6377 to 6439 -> 18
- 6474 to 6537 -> 5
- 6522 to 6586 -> 3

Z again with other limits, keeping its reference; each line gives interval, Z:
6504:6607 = 6581.07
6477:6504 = 6493.76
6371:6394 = 6386.99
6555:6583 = 6581.07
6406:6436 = 6413.52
